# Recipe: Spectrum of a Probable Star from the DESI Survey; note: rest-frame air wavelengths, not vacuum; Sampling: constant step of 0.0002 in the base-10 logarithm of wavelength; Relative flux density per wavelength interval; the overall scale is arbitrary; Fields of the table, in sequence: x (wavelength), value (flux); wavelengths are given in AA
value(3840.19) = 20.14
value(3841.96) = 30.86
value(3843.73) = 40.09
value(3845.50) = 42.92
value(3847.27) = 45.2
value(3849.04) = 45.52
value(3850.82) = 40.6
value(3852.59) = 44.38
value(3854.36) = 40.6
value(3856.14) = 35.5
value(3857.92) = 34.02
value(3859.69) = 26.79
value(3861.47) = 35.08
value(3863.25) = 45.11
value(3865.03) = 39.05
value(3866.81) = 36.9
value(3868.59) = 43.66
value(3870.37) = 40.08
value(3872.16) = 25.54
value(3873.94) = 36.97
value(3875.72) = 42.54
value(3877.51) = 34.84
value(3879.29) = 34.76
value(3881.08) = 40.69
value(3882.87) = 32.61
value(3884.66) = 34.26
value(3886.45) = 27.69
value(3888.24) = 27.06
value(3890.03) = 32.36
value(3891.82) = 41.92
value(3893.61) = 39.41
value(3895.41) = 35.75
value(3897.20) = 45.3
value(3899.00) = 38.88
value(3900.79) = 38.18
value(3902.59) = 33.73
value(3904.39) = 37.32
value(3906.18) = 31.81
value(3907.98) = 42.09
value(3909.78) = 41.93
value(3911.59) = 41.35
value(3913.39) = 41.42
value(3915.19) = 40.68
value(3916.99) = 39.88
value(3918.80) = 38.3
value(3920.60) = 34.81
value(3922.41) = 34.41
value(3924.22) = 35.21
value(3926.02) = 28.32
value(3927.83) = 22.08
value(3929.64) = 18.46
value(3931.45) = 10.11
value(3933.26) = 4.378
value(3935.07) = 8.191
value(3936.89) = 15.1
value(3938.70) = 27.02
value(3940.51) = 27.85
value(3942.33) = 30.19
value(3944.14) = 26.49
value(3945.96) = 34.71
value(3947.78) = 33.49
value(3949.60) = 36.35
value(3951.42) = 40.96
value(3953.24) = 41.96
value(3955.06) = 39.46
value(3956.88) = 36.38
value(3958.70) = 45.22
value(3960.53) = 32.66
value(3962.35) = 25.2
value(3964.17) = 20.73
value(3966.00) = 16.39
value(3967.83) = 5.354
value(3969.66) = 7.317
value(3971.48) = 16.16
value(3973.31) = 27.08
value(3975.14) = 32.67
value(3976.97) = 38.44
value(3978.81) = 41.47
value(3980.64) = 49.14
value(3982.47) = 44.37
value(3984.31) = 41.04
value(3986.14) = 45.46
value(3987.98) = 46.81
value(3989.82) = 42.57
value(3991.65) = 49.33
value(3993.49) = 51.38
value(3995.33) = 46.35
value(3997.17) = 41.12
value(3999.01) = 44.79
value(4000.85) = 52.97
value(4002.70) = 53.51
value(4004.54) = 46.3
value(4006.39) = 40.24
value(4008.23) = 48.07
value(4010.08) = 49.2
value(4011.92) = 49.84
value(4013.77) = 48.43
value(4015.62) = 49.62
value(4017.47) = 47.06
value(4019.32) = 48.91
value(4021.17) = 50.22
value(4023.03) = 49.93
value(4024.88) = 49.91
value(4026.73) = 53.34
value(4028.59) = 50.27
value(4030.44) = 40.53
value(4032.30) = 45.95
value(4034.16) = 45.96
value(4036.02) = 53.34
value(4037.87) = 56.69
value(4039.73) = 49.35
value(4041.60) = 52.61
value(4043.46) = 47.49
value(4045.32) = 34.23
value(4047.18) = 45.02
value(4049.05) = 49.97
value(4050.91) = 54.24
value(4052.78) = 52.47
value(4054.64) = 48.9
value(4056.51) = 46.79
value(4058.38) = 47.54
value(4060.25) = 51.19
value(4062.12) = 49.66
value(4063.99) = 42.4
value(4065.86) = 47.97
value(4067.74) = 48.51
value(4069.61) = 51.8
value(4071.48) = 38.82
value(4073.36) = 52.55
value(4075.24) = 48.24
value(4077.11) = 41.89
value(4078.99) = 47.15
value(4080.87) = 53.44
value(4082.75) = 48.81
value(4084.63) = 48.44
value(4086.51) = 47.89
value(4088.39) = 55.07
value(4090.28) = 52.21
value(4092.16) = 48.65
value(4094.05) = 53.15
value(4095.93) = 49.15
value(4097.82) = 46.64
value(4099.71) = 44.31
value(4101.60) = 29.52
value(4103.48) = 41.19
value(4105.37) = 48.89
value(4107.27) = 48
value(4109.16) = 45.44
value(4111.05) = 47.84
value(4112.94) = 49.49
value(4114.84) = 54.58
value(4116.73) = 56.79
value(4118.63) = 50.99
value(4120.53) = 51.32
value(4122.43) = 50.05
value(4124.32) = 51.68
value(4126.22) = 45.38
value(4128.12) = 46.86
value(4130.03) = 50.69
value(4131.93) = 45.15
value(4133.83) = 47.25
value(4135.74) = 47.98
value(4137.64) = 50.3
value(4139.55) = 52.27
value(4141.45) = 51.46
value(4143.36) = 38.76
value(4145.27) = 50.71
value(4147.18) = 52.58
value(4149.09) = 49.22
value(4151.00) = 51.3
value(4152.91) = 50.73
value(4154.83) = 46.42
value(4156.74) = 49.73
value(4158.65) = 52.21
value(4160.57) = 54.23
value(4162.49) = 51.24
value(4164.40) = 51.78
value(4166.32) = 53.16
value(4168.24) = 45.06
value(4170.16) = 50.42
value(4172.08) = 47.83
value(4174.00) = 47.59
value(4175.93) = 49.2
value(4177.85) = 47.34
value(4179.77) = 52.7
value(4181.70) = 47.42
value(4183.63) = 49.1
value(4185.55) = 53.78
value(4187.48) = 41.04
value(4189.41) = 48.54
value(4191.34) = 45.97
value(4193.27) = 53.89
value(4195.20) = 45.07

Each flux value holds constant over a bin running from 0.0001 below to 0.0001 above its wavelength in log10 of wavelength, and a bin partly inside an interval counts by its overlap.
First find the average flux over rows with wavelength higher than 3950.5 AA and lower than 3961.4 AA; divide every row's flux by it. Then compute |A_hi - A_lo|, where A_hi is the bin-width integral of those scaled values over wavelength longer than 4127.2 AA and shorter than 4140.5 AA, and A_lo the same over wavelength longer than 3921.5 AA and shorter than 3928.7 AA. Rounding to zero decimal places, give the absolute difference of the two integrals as 11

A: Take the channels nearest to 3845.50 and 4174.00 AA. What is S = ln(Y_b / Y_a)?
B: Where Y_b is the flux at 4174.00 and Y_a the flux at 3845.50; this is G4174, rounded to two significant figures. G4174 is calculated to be 0.10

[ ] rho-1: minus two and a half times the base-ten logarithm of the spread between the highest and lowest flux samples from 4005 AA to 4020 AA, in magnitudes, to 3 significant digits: -2.46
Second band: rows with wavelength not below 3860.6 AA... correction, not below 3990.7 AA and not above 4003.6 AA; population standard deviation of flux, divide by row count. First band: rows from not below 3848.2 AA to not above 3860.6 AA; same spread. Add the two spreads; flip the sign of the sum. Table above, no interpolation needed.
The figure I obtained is -10.3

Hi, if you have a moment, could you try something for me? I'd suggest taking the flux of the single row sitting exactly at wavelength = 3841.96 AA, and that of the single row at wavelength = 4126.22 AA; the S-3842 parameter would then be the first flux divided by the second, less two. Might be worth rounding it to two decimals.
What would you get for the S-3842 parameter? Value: -1.32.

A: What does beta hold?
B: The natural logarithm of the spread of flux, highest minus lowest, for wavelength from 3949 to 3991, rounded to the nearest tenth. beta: 3.8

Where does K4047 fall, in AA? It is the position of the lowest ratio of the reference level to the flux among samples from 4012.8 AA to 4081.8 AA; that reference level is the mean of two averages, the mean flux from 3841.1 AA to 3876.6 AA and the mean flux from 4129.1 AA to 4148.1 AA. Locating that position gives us 4037.87 AA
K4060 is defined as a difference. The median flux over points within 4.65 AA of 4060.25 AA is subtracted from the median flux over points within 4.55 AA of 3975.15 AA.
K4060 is -15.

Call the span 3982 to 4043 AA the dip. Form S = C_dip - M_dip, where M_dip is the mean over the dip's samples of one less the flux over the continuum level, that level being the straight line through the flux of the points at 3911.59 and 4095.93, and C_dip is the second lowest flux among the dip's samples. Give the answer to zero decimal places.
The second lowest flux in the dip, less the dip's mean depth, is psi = 41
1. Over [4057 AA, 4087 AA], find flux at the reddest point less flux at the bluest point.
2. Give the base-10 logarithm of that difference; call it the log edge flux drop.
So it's -0.5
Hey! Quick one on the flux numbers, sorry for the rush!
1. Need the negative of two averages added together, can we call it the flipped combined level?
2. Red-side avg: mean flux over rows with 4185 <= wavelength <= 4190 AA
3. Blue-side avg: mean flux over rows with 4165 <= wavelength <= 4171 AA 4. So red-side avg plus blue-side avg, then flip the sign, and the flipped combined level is -97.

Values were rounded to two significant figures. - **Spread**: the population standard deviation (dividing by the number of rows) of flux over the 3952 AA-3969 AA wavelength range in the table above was 13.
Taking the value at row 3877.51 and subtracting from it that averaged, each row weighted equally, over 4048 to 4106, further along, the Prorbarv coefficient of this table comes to -13.1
